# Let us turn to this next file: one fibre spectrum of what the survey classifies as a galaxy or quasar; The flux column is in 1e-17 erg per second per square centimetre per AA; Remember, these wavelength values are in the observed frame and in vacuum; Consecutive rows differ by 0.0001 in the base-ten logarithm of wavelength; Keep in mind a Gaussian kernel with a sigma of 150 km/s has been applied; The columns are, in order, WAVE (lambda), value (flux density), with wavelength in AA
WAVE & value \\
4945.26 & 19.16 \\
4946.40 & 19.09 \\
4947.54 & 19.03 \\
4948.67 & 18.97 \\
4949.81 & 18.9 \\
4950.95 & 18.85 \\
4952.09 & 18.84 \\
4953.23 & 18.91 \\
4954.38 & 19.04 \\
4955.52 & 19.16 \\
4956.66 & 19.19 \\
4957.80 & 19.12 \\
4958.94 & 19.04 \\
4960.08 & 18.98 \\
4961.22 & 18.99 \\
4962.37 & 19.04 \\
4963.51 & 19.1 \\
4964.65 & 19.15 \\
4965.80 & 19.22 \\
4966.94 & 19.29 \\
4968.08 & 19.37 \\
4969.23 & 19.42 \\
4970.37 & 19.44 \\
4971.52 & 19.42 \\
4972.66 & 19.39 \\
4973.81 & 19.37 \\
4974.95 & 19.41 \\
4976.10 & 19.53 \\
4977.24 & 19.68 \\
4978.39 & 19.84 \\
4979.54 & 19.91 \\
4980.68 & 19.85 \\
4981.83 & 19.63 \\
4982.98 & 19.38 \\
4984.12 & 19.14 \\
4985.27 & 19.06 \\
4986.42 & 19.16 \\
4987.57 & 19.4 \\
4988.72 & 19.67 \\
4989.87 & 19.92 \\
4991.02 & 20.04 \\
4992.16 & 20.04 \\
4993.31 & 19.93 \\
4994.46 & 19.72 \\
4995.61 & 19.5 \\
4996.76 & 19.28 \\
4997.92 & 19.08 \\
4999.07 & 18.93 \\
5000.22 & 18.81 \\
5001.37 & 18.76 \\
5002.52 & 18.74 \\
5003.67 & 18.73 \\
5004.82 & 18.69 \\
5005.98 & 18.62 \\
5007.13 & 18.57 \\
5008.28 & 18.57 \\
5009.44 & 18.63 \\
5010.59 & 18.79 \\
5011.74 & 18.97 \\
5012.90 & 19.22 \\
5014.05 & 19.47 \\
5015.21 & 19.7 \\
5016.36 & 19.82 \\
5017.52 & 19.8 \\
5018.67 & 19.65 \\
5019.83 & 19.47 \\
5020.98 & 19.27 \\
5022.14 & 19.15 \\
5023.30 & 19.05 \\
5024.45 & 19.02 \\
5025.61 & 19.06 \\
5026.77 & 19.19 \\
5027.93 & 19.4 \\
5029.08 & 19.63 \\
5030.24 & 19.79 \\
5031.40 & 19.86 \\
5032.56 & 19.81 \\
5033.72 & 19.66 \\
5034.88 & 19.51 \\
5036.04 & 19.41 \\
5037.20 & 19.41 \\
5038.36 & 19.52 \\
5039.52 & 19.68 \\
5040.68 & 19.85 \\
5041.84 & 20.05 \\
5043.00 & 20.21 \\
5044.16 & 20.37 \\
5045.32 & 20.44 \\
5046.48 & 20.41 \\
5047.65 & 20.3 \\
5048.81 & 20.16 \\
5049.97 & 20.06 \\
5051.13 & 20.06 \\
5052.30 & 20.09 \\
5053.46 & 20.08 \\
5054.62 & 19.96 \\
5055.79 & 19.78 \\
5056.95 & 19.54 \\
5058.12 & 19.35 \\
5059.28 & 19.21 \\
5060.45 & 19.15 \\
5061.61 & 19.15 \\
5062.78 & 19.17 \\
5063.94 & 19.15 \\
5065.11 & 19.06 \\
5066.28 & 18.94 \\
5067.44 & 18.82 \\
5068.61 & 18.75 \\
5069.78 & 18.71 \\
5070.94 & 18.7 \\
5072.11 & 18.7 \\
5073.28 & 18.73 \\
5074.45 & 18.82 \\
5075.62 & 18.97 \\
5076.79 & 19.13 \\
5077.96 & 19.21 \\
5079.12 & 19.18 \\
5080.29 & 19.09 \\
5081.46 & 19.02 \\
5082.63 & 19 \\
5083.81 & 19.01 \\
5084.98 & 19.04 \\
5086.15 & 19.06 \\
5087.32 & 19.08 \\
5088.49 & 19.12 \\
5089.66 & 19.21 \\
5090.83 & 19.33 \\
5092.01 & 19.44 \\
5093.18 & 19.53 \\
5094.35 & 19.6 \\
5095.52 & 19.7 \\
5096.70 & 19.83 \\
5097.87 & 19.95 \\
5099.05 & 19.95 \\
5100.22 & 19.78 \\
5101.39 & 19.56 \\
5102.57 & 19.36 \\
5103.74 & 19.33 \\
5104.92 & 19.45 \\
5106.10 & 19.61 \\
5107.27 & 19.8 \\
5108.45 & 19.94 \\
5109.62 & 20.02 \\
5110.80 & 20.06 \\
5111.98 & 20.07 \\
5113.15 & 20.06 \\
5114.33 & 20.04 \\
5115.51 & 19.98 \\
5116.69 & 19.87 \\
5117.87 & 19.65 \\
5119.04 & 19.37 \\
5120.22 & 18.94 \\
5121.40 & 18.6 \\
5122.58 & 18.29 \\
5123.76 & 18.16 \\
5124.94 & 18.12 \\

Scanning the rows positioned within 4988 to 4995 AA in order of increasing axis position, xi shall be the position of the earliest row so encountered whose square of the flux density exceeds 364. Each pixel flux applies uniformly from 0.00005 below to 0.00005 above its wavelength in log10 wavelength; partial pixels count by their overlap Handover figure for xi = 4988.72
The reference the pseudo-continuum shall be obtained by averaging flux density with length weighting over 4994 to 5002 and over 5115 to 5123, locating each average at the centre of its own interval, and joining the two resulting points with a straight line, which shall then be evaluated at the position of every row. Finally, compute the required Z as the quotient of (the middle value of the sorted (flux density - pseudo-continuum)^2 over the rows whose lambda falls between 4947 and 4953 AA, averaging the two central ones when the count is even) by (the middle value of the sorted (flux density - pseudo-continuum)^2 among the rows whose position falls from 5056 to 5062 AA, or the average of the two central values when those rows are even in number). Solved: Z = 13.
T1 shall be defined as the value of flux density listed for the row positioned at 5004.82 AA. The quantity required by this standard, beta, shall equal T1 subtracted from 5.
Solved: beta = -13.7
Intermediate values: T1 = 18.69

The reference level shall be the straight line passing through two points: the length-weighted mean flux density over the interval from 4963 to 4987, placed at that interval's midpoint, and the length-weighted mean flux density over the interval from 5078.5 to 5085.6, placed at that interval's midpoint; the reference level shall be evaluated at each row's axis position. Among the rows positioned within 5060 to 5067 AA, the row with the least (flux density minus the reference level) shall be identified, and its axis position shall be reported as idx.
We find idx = 5066.28 AA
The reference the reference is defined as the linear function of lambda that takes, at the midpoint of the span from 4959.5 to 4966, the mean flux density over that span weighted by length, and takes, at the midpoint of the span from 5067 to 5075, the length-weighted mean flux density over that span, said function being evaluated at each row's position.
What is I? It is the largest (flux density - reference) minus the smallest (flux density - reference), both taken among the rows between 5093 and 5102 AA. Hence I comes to 0.44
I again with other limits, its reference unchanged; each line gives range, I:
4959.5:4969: 0.41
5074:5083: 0.40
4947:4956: 0.33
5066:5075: 0.23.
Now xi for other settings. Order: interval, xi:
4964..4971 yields 4964.65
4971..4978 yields 4971.52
